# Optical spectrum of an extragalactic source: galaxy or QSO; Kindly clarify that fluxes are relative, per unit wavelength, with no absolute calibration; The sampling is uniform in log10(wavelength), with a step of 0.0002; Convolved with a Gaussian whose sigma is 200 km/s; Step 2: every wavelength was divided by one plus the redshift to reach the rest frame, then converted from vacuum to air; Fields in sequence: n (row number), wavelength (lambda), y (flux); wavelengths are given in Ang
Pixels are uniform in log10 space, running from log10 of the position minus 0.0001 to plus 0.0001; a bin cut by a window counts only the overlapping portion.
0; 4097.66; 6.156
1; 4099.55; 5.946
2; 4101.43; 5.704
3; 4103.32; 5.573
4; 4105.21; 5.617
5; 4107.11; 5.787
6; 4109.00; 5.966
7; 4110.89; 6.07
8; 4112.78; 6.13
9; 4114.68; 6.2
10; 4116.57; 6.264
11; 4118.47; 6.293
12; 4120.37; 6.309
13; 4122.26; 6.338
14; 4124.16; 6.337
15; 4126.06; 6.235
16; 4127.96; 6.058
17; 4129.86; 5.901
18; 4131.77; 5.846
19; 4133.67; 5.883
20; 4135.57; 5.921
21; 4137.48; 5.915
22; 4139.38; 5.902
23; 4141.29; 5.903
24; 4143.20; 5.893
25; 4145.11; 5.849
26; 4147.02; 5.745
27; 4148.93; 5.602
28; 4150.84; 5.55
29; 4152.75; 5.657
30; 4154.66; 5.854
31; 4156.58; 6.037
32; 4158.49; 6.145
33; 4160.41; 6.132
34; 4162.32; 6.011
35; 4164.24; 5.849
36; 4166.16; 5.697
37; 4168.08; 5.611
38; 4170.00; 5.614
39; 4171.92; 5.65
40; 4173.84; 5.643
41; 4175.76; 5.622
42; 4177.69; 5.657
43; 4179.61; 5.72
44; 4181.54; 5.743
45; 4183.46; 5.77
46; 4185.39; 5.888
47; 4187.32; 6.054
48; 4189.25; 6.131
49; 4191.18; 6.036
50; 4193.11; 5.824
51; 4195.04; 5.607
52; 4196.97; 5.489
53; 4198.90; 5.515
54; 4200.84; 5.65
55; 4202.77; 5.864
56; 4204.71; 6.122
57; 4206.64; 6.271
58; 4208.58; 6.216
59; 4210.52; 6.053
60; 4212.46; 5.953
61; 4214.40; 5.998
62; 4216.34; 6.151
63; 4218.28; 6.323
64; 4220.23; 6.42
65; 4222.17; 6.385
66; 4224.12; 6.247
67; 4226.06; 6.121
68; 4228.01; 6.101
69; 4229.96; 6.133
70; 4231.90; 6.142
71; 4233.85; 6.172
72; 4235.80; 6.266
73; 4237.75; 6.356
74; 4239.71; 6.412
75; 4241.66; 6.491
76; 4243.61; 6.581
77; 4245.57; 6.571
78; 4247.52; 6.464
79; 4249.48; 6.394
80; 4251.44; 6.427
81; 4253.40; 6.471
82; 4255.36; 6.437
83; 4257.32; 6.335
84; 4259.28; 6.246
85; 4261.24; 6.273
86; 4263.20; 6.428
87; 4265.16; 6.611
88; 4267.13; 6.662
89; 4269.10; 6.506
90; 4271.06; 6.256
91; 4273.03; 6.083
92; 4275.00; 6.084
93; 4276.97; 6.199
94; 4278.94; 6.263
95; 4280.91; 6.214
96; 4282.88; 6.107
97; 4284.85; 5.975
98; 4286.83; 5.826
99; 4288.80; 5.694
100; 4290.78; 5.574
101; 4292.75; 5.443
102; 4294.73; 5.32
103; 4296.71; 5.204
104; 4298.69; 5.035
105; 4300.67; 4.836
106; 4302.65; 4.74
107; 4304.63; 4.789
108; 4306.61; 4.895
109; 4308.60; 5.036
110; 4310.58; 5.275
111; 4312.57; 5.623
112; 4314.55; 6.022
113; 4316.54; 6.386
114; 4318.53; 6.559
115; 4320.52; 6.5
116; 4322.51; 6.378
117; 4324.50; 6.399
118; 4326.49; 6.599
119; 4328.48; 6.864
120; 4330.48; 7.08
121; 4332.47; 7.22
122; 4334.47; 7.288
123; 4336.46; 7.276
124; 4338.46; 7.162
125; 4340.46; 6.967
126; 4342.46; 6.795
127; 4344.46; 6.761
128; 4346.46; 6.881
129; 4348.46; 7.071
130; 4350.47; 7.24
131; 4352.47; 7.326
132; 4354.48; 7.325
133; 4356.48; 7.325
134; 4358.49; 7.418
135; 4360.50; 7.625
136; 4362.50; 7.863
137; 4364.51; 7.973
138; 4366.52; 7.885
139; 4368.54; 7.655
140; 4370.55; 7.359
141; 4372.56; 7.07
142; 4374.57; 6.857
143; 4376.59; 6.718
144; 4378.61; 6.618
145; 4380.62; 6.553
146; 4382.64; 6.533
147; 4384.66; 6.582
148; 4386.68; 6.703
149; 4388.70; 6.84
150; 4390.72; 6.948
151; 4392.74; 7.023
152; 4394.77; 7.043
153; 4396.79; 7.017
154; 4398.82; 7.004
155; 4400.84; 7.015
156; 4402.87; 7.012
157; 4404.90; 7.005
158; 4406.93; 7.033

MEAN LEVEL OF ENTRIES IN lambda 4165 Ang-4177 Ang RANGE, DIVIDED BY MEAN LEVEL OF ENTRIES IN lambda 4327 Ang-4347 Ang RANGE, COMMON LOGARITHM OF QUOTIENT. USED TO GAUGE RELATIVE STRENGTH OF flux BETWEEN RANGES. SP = -0.10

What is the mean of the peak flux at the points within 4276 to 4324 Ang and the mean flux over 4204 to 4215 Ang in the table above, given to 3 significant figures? 6.33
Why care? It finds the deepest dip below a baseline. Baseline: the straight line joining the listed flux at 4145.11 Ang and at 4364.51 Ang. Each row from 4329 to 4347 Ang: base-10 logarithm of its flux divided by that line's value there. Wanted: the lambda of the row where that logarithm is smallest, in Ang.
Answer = 4344.46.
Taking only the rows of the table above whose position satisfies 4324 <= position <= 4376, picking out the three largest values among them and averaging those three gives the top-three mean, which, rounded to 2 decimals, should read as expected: 7.91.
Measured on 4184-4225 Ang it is 6.38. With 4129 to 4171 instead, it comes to 6.10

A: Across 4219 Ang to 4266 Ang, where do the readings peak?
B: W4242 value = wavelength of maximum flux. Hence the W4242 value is 4265.16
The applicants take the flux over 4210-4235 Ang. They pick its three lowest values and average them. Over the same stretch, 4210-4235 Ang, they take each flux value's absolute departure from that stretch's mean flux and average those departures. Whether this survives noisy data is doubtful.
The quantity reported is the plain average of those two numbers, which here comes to 3.05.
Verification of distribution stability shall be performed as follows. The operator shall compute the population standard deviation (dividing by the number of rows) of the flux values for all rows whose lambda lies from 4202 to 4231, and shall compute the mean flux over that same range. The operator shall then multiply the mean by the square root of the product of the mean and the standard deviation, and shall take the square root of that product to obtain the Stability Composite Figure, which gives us 2.44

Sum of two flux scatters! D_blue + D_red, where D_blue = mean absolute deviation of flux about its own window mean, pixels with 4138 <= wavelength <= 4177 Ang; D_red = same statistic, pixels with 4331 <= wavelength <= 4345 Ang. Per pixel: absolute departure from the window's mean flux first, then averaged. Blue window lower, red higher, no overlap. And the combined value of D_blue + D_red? 0.4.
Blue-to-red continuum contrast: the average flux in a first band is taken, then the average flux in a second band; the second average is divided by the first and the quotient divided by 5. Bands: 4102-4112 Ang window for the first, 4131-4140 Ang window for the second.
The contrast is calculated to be 0.203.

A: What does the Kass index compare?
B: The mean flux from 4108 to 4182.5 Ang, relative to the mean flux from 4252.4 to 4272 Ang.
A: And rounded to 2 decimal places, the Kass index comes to 0.92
